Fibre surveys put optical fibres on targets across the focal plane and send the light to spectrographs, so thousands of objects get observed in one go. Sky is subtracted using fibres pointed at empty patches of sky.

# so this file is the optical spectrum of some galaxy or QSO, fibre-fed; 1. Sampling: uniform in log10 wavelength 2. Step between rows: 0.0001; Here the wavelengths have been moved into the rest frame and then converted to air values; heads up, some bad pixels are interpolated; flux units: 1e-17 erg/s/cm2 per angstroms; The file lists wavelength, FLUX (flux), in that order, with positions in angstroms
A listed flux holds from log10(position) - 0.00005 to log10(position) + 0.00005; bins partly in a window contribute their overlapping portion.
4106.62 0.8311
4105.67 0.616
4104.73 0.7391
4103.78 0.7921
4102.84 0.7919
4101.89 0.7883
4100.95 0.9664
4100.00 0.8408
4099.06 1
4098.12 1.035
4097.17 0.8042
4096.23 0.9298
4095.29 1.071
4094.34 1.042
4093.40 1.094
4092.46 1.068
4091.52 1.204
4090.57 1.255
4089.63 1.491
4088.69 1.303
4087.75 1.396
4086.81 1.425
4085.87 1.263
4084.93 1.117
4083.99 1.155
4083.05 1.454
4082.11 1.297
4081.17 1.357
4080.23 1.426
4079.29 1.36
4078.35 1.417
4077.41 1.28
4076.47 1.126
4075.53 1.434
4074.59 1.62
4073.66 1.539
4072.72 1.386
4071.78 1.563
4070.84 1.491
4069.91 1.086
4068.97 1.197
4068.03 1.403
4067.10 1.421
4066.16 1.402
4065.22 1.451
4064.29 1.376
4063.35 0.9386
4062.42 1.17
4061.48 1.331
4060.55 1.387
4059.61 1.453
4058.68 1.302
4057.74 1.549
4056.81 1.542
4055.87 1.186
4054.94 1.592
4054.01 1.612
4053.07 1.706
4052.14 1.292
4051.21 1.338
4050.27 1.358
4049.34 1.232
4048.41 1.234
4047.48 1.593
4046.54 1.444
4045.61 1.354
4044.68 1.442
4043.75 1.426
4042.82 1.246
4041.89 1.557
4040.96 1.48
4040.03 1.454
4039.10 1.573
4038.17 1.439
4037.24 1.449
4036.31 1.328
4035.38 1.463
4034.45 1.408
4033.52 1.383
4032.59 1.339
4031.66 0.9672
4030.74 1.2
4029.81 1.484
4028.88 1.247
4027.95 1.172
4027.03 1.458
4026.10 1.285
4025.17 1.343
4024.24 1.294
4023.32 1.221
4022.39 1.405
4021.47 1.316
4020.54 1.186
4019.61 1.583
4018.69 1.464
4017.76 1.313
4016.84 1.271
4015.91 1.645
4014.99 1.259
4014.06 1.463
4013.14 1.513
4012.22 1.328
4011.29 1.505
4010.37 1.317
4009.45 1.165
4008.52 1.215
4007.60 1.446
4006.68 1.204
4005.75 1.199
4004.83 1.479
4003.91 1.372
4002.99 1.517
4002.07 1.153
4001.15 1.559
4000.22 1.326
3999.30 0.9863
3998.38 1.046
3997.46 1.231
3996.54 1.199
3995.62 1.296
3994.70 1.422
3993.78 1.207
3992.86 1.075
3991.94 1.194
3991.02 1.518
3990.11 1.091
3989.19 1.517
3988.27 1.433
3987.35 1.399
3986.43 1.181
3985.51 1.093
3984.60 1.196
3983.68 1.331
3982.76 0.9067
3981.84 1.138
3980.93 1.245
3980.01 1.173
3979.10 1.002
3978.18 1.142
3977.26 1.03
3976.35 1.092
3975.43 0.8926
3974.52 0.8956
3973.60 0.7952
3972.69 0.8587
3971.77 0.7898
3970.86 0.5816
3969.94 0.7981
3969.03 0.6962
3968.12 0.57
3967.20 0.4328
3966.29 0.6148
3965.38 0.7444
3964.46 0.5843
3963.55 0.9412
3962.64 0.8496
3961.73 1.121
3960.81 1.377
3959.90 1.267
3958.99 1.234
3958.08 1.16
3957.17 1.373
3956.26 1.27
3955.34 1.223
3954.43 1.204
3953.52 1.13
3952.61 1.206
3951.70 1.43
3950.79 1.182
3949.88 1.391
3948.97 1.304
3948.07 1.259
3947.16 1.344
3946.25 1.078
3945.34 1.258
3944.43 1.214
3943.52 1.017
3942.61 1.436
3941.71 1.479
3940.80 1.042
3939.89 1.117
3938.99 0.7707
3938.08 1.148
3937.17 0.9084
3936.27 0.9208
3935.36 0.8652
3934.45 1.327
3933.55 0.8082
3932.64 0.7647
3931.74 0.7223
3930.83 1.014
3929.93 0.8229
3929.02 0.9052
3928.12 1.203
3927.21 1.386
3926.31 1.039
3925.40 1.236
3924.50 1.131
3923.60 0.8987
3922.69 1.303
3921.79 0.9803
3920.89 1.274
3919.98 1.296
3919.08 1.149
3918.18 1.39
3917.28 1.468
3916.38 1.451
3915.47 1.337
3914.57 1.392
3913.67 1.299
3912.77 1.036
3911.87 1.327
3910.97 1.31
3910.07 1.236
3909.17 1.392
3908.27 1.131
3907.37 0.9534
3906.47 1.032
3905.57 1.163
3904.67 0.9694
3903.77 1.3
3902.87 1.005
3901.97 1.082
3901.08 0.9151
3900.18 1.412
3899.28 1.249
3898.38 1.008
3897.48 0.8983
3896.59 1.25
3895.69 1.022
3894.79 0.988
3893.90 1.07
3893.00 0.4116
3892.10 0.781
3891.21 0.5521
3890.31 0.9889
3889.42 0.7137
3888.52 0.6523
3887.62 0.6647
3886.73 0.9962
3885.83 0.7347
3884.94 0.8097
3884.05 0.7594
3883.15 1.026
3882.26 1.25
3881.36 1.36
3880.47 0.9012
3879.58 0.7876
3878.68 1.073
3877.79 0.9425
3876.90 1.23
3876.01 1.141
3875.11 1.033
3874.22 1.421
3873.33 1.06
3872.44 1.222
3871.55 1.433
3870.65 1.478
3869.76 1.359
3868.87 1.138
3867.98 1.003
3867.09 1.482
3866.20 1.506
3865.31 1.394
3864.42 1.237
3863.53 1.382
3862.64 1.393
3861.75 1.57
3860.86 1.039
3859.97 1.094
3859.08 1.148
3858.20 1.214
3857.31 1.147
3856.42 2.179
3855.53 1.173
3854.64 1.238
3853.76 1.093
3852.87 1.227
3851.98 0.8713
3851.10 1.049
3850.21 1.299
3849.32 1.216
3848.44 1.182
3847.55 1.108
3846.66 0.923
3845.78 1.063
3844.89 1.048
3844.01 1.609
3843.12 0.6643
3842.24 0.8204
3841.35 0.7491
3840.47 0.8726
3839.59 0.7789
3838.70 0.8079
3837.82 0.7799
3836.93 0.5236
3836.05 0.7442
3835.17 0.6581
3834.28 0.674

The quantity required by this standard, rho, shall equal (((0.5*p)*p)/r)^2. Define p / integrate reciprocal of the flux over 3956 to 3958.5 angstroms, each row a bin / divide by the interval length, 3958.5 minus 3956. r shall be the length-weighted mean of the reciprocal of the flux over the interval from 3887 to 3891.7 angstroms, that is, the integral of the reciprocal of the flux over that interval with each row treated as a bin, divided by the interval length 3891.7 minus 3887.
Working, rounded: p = 0.79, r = 1.4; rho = 0.0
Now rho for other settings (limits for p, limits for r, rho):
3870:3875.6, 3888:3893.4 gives 0.0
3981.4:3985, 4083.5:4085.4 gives 0.2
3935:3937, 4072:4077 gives 0.8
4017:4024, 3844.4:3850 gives 0.1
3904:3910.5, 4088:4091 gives 0.3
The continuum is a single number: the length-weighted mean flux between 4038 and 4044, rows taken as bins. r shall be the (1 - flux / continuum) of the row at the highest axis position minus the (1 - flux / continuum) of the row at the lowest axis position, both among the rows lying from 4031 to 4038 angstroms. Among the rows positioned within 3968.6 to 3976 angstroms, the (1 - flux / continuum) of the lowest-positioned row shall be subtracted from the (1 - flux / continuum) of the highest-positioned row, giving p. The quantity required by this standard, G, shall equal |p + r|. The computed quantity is 0.5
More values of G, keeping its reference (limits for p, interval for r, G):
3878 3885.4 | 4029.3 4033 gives 0.3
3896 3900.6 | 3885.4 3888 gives 0.1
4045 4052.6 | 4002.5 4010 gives 0.3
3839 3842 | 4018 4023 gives 0.1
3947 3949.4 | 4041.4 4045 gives 0.1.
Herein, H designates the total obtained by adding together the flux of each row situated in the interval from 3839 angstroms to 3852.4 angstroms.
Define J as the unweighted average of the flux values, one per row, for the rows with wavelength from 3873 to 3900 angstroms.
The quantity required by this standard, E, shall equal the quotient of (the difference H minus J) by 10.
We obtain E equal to 1.4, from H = 15.3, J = 0.96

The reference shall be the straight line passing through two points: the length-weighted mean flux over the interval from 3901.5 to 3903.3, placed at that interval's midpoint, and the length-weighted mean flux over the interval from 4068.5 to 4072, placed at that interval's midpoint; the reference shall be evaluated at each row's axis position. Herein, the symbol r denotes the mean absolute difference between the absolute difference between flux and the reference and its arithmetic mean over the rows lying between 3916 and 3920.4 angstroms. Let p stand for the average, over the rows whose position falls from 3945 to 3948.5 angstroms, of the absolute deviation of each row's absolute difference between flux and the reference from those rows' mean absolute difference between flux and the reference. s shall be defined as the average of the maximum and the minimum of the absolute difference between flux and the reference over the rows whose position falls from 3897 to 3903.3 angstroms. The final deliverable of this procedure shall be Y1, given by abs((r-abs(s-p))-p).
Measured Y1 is 0.10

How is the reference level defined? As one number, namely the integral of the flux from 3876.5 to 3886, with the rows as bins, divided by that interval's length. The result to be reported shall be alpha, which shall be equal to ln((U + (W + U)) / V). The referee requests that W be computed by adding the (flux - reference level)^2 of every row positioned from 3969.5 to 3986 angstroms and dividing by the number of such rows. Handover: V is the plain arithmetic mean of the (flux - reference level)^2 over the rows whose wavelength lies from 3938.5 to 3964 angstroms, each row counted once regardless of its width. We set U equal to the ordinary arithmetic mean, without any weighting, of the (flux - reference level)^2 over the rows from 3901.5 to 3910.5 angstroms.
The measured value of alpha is 0.4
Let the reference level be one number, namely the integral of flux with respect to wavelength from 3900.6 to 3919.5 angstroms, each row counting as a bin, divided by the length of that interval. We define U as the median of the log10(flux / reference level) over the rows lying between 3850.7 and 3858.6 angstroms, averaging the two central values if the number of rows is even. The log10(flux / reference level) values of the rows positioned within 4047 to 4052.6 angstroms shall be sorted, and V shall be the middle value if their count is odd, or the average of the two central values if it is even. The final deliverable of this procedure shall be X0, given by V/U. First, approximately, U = -0.01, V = 0.037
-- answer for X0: -2.9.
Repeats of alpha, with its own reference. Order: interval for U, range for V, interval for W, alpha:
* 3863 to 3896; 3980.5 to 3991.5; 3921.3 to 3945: 0.8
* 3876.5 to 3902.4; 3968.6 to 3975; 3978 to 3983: 0.9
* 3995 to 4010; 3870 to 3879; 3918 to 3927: 1.2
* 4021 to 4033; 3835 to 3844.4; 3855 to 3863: 1.4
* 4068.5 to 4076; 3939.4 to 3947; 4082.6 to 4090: 2.0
